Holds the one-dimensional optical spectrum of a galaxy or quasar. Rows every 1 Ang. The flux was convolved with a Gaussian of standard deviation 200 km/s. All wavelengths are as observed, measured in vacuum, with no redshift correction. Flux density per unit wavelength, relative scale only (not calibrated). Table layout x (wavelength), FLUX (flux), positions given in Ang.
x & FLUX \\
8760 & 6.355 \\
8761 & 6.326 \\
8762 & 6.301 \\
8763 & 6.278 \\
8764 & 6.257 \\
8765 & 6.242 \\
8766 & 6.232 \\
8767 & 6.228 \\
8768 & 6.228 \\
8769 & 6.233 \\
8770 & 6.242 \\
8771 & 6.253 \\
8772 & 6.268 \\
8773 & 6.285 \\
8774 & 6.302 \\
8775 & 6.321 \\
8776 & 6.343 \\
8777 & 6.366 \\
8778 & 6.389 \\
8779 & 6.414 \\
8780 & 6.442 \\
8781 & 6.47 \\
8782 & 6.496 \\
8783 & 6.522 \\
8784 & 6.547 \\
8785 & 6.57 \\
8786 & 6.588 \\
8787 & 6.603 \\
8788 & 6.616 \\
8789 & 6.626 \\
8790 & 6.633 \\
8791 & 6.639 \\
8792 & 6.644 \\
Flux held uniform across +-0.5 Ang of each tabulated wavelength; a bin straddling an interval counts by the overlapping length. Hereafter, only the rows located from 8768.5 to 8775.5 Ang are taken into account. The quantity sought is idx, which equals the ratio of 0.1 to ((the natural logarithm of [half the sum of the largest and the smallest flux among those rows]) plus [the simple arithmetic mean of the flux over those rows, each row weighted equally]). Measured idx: 0.0123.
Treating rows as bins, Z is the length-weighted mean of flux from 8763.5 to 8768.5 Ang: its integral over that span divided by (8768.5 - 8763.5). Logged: 6.24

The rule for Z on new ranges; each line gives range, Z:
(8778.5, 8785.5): 6.49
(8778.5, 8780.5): 6.43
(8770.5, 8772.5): 6.26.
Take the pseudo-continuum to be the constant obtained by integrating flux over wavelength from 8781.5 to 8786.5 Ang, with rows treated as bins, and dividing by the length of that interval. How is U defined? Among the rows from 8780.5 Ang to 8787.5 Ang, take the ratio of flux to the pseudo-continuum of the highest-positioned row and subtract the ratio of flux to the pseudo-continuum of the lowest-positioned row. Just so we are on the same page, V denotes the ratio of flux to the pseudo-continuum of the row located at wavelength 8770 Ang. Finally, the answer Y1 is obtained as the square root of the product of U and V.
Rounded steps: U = 0.0203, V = 0.95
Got 0.139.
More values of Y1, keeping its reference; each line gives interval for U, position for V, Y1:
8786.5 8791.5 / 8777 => 0.073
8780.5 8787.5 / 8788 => 0.143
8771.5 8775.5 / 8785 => 0.090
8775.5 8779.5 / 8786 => 0.105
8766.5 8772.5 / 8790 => 0.079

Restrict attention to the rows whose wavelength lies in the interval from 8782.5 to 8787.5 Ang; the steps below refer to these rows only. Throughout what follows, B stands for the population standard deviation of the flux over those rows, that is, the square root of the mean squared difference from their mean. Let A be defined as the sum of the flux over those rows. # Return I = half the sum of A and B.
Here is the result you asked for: 16.4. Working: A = 32.8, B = 0.0289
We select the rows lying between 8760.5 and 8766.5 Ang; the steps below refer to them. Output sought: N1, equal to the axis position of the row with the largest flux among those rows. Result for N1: 8761 Ang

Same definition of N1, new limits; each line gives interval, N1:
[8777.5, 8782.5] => 8782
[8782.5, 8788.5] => 8788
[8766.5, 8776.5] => 8776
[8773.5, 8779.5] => 8779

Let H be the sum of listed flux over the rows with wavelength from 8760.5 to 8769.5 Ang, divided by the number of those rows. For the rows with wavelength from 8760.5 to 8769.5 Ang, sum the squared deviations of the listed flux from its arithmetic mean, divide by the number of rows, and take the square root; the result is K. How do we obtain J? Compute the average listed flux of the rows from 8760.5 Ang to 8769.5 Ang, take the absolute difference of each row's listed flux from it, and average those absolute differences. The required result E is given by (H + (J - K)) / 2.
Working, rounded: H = 6.26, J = 0.029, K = 0.034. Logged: 3.13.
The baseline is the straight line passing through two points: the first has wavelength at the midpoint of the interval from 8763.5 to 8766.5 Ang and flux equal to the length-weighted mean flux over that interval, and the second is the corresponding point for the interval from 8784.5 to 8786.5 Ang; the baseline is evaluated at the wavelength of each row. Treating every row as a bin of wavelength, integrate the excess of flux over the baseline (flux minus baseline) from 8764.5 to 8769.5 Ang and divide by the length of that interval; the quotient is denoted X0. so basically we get -0.04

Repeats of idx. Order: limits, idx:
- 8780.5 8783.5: 0.0120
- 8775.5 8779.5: 0.0121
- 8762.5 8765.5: 0.0124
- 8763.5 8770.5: 0.0124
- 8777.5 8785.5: 0.0120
